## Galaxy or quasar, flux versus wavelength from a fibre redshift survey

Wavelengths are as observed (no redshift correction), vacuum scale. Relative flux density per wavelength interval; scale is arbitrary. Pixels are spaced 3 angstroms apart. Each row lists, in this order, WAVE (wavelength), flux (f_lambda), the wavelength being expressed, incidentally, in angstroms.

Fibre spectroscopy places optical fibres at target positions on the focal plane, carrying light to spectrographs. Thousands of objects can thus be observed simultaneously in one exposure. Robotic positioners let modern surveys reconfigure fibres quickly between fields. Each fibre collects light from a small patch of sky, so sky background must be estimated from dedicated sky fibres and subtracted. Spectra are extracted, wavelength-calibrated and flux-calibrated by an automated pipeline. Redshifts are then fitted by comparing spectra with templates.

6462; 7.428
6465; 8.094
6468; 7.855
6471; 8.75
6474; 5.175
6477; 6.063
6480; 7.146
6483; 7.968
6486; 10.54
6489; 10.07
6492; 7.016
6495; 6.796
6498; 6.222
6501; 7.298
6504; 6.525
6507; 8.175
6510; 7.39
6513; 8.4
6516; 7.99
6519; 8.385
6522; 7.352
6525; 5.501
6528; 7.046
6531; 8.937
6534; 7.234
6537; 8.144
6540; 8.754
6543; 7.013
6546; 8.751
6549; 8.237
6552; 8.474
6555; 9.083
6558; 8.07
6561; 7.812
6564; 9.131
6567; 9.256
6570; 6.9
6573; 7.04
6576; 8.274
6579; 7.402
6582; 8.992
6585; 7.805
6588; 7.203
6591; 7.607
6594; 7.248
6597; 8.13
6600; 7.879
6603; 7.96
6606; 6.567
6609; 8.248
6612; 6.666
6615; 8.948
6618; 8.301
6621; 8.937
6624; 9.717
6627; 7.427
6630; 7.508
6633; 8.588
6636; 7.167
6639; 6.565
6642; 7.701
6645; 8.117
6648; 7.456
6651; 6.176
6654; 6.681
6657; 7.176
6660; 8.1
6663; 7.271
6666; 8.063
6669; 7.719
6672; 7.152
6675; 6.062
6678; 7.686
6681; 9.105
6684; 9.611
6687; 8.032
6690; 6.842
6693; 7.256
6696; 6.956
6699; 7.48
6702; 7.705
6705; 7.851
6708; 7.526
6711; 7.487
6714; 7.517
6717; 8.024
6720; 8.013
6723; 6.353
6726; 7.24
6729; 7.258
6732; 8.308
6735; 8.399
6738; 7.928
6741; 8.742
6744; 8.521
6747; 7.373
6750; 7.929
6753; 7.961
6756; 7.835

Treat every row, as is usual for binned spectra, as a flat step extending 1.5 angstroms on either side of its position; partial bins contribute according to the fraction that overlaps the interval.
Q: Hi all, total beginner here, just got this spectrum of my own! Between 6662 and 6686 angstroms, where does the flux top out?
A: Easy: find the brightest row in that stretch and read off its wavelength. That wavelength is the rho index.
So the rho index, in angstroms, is 6684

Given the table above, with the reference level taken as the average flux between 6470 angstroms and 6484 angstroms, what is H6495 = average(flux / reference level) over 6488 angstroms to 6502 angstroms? 1.07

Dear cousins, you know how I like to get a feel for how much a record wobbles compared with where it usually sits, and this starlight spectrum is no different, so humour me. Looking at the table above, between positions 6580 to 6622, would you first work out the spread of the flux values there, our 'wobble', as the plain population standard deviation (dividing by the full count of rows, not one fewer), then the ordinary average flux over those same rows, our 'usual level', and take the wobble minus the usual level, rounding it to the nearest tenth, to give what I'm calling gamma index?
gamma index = -7.1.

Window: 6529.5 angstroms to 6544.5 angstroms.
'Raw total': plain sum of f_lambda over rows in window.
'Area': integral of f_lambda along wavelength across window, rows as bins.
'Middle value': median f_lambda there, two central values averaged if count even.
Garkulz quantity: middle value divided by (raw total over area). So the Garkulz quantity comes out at 24.4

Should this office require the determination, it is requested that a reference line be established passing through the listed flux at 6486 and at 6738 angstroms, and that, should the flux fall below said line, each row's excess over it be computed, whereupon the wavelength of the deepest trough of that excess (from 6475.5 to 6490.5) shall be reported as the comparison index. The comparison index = 6477 angstroms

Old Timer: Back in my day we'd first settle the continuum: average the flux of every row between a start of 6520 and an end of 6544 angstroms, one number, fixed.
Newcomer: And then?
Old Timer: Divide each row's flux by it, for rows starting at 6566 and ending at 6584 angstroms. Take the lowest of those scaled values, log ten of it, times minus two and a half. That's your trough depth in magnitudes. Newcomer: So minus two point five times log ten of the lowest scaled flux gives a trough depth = 0.1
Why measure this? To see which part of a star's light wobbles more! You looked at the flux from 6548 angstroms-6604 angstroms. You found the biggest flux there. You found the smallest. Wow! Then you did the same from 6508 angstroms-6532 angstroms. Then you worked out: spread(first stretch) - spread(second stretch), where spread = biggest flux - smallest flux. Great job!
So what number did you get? -1.1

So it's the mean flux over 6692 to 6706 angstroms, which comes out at 7.4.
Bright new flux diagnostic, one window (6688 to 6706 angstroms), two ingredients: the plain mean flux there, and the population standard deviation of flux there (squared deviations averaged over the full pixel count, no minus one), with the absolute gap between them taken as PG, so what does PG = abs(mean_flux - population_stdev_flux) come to 6.98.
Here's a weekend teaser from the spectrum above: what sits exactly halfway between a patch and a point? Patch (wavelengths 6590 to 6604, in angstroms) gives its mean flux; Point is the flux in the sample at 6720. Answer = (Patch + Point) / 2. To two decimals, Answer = 7.89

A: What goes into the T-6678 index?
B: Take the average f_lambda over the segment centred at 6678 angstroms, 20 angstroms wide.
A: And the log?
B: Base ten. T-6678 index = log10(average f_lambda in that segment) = 0.8982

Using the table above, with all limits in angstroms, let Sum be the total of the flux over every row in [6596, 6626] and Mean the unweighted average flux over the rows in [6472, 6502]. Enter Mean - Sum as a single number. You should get -73.9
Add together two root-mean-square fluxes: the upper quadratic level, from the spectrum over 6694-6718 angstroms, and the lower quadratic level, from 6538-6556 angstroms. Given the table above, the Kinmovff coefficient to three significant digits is 16.0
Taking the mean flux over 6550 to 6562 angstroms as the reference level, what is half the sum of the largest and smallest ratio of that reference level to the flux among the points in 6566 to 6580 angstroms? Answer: 1.06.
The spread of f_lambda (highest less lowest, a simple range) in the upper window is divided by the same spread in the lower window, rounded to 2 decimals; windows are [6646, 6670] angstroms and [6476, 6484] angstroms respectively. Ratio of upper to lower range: 1.01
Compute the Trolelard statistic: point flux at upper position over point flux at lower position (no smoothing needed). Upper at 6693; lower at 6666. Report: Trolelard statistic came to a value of 0.90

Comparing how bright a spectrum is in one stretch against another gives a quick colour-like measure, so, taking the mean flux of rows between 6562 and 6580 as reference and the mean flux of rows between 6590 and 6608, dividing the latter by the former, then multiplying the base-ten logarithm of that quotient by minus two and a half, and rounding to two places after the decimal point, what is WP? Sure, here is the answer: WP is 0.06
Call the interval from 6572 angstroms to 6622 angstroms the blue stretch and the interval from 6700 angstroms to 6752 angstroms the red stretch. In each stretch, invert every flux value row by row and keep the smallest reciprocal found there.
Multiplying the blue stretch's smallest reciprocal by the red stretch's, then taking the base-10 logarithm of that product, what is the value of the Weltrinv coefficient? -1.90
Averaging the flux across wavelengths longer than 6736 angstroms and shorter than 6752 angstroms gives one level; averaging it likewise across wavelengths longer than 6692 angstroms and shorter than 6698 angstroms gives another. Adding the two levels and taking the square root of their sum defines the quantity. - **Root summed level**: 3.90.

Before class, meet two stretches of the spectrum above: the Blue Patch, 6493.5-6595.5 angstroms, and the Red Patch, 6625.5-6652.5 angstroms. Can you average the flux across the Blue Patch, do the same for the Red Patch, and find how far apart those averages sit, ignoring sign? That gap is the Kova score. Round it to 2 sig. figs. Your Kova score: 0.37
